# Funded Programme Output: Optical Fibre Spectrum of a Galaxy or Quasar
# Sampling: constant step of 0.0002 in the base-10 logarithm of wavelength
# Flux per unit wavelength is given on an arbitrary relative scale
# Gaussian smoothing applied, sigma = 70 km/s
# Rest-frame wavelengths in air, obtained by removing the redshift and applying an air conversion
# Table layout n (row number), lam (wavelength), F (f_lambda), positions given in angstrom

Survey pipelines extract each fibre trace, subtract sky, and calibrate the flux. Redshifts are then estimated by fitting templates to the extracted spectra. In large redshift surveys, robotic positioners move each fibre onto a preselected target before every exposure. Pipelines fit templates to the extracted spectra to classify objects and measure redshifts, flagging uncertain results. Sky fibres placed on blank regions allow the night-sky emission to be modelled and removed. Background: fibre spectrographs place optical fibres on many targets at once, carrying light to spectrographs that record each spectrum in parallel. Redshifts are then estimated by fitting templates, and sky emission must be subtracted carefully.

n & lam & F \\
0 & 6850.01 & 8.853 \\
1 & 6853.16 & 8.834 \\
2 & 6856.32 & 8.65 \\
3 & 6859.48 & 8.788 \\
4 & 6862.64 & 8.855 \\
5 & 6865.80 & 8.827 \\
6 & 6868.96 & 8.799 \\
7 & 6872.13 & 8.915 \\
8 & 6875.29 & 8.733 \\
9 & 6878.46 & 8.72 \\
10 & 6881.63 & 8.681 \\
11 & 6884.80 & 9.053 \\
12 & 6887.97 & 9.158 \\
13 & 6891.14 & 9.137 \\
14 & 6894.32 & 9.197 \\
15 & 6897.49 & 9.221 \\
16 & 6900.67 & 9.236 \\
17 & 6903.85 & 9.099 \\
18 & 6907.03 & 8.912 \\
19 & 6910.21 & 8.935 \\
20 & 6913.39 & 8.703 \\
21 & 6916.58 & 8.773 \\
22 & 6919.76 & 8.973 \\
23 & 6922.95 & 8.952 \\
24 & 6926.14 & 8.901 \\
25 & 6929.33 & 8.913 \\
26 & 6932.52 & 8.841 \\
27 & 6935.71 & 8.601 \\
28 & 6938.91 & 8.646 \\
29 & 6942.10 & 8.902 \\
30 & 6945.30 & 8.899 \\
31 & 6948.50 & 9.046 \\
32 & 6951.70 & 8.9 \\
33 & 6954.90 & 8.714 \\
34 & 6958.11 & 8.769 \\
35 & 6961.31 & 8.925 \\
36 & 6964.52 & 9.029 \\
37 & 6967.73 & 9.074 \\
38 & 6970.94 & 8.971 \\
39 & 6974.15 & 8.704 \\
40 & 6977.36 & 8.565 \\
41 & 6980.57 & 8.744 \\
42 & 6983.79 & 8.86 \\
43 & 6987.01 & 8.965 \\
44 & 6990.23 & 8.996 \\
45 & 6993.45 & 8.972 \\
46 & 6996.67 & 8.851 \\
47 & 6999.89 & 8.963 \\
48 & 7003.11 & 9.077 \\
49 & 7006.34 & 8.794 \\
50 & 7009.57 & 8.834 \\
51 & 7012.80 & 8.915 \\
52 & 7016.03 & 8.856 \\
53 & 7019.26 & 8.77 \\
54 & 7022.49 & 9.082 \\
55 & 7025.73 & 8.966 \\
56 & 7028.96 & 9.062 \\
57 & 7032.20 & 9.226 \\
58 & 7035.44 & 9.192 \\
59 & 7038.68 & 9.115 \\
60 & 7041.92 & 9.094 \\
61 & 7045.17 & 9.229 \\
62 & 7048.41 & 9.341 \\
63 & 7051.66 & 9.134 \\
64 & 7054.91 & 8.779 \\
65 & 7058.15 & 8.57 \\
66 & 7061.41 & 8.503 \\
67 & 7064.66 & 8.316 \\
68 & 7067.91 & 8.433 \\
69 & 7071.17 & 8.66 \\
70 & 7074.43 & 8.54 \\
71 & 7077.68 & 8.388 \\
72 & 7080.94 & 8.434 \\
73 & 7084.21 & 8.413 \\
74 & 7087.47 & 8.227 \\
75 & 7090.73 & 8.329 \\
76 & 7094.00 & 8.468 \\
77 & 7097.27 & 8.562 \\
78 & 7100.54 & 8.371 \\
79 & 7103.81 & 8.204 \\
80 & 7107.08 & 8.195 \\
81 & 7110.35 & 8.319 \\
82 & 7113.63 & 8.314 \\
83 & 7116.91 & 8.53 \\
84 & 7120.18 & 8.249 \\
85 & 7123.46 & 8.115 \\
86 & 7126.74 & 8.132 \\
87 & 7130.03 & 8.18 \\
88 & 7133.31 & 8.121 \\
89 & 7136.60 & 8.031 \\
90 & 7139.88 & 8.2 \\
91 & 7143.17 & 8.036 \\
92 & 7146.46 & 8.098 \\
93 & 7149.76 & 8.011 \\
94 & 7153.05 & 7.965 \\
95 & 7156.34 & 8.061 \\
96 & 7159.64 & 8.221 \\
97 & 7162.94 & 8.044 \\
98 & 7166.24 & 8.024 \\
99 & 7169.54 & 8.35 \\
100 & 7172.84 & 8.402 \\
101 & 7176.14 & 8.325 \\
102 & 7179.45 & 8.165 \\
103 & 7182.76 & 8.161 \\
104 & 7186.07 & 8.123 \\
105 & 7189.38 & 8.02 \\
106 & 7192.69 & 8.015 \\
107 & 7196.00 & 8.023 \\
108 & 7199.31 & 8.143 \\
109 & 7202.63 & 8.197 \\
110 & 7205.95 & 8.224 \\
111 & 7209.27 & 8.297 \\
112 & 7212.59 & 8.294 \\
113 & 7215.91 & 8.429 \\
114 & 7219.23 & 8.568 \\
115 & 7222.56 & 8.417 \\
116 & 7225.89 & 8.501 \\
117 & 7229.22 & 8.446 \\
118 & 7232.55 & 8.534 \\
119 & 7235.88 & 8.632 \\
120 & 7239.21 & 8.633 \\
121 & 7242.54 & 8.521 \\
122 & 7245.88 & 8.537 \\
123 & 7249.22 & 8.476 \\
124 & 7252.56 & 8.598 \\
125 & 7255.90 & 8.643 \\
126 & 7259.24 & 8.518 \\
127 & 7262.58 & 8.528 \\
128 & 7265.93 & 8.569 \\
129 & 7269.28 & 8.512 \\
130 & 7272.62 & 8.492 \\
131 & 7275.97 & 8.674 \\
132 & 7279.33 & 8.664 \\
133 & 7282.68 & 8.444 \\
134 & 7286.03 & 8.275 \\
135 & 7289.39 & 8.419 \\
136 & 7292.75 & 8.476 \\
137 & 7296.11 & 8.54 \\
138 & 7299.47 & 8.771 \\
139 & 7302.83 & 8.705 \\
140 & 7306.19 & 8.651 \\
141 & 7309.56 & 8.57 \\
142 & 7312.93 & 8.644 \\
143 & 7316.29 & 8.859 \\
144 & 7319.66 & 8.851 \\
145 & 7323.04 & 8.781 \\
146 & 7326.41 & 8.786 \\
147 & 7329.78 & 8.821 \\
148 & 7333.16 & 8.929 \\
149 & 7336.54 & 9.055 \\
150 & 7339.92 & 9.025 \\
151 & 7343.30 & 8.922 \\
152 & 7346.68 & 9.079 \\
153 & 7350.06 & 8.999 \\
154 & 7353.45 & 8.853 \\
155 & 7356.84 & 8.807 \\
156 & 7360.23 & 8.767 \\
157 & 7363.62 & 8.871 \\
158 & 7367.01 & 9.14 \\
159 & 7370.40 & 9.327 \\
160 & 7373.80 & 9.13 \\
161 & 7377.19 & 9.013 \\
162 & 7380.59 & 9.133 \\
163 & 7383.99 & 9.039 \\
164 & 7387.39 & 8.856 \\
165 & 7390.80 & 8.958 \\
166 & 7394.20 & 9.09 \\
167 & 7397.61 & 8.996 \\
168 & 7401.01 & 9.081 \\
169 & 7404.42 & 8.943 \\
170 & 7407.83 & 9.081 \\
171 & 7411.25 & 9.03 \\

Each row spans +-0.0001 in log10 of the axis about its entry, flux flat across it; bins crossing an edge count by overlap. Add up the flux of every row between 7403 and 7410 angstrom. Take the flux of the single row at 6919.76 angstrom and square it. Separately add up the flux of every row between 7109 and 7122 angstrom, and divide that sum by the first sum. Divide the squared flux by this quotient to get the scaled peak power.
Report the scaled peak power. 43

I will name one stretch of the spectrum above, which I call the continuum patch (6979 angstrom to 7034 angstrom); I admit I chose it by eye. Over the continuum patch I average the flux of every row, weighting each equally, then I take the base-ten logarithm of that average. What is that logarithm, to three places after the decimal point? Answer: 0.951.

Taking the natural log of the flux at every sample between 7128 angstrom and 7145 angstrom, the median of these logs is 2.09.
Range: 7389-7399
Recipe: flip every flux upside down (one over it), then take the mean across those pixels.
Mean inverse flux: 0.111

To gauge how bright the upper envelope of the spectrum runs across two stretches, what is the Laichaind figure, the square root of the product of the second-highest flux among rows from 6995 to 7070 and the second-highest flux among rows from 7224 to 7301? 8.95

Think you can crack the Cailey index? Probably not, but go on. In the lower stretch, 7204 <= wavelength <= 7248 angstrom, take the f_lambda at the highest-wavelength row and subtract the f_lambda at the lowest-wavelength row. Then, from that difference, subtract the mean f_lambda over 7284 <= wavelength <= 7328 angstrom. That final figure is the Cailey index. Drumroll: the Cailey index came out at -8.3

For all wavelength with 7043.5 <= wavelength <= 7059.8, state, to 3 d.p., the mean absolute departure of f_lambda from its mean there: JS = 0.269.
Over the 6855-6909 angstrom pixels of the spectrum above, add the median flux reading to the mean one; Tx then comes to 17.9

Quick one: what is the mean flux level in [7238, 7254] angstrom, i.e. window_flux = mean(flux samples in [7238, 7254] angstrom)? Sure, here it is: 8.55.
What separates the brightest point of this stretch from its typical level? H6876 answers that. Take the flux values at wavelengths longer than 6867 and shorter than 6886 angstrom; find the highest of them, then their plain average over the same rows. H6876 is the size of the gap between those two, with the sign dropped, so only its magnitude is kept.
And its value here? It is 0.24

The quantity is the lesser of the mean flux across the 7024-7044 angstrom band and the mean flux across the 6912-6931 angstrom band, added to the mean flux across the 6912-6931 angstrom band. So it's 17.7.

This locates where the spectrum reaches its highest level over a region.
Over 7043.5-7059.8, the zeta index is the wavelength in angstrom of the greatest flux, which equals 7048.41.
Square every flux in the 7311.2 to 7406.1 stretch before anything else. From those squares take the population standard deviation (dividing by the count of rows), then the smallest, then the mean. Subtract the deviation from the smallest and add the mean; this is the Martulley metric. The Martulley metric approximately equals 152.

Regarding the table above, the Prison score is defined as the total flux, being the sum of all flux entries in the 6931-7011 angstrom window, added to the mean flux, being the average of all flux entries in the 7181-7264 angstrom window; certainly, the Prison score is 230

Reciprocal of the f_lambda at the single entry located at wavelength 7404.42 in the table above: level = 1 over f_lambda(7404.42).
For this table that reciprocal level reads 0.112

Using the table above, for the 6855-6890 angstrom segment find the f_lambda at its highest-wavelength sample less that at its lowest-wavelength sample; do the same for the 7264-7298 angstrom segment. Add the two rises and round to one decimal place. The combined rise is 0.5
